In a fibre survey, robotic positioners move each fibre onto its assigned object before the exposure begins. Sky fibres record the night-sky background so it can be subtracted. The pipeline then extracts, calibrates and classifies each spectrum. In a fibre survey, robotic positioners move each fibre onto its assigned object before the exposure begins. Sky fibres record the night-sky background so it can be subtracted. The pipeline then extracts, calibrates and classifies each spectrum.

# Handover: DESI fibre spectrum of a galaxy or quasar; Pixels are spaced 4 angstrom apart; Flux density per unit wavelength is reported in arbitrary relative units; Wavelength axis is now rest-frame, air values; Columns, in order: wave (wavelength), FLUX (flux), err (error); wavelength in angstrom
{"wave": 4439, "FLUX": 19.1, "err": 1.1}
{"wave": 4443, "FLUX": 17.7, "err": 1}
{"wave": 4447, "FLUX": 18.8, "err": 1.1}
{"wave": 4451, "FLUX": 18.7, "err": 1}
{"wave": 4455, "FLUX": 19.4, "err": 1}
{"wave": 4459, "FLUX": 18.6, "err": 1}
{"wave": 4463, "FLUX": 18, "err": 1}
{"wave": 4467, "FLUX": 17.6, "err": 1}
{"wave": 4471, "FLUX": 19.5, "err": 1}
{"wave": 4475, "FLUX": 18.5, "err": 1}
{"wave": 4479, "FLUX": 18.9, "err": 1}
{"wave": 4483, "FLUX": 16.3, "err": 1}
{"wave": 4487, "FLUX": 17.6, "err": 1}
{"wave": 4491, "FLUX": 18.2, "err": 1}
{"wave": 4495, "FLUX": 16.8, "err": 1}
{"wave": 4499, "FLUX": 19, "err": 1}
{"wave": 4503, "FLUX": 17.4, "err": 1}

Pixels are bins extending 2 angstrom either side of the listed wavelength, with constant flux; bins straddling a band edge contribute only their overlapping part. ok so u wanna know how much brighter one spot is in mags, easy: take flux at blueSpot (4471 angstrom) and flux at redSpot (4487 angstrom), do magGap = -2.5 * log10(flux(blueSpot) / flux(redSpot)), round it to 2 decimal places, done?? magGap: -0.11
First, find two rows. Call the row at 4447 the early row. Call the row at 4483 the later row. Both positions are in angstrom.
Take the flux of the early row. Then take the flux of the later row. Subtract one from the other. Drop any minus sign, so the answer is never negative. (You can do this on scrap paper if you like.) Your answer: 2.50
